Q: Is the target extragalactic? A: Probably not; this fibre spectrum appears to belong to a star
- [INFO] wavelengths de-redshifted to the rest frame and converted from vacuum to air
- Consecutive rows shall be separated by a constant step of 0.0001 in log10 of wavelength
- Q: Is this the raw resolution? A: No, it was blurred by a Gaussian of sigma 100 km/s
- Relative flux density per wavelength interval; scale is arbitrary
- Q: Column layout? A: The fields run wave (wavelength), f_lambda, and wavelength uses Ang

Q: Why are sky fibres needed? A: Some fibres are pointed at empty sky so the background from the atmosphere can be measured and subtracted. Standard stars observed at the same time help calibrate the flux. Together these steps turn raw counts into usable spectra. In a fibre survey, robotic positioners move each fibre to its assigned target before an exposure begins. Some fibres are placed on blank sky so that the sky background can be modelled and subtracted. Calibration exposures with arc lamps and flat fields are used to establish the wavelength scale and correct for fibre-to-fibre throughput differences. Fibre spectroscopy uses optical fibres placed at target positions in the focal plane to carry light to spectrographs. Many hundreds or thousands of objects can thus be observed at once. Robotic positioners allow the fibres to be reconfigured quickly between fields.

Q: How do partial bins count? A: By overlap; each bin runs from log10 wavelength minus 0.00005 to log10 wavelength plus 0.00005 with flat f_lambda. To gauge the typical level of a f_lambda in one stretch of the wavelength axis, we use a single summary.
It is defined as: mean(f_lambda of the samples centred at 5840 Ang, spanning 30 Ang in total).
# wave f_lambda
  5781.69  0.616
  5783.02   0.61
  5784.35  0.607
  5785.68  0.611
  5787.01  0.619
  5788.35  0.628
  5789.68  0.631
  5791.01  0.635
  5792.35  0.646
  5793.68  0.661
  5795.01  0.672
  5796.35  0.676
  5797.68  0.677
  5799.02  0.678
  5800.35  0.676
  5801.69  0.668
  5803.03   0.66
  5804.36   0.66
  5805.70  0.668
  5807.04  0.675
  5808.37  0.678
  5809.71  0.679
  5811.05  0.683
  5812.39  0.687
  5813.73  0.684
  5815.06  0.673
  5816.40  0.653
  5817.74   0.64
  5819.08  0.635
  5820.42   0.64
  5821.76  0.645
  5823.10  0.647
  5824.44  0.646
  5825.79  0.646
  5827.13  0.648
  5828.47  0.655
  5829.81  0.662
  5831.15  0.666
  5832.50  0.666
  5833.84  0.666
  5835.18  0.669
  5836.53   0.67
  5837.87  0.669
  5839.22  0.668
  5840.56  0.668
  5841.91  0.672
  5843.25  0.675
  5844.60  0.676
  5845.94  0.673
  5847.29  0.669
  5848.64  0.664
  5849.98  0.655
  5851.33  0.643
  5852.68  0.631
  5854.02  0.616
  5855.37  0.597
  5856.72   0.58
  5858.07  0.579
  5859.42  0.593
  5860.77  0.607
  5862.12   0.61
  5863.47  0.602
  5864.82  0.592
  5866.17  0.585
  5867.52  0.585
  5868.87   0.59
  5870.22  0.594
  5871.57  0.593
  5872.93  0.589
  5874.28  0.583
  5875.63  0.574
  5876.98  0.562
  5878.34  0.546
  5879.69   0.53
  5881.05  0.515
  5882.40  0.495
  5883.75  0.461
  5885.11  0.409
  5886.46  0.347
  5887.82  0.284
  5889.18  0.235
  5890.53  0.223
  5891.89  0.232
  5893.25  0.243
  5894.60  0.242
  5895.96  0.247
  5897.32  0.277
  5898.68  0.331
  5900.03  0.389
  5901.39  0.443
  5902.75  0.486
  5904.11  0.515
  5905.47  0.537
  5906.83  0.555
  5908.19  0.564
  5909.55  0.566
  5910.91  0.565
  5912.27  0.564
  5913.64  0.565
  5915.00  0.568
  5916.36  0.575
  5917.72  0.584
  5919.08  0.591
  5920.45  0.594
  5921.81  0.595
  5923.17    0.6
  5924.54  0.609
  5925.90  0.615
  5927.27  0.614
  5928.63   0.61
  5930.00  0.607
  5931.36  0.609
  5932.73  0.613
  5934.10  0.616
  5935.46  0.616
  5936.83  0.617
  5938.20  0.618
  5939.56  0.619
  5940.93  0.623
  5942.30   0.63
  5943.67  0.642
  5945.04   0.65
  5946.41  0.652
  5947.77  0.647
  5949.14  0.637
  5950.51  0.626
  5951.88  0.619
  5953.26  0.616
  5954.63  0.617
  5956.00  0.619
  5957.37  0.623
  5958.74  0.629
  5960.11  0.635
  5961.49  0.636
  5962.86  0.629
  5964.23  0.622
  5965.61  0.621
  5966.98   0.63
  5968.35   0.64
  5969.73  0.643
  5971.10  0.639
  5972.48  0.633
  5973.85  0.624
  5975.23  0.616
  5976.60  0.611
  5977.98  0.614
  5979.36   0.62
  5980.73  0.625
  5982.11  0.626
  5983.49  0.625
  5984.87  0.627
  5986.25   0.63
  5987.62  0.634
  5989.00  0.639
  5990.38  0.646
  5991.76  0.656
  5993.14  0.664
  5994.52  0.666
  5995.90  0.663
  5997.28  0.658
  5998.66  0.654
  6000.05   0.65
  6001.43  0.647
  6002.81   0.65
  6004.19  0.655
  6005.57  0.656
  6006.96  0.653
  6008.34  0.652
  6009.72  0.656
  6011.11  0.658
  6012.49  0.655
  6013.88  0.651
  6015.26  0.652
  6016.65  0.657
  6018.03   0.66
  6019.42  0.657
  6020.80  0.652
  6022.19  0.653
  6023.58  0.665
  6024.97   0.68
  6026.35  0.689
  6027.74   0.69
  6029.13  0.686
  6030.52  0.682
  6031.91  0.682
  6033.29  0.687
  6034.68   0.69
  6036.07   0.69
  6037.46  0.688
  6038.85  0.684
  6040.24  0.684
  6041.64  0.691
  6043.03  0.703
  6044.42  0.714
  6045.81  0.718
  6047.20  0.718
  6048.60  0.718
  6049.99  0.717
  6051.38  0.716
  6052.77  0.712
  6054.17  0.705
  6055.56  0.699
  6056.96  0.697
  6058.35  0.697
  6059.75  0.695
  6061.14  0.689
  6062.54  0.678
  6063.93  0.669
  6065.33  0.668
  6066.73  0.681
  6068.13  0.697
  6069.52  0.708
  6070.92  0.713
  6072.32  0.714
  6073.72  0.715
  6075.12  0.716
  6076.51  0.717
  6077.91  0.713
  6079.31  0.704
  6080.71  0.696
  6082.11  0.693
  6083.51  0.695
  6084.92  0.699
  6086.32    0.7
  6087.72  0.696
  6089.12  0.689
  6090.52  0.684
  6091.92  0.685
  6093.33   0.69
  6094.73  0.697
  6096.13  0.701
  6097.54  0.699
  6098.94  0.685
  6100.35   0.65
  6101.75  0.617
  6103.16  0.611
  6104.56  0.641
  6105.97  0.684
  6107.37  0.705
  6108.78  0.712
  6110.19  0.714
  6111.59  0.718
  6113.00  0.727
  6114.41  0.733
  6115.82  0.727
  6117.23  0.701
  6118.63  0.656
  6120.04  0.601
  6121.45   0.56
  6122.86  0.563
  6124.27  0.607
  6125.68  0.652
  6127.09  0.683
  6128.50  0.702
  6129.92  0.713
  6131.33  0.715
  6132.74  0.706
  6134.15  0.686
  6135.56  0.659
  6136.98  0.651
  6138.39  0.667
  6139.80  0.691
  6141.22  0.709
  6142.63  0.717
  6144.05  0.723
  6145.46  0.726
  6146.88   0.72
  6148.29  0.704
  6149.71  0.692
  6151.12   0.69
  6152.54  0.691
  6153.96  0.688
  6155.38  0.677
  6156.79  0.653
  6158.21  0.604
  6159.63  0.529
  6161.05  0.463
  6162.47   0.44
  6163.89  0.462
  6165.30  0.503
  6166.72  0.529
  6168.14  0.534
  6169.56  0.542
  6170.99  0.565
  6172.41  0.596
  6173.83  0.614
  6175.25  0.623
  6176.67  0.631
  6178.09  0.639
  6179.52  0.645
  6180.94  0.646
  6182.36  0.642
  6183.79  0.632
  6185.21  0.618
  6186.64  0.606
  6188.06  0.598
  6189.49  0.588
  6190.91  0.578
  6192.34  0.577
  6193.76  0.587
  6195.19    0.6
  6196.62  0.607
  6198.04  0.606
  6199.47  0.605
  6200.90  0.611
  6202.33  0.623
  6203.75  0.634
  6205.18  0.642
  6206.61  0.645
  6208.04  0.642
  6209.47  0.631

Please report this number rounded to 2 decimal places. 0.66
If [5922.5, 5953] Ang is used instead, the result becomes 0.62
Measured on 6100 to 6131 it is 0.67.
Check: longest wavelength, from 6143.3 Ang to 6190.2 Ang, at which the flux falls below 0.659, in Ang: 6189.49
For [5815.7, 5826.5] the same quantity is 5825.79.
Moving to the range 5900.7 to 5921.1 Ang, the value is 5920.45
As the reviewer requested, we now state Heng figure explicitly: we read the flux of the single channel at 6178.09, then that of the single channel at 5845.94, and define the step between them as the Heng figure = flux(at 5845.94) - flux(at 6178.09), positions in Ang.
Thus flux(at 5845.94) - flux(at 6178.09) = 0.03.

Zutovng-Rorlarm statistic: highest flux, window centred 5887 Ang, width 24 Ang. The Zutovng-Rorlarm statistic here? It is 0.574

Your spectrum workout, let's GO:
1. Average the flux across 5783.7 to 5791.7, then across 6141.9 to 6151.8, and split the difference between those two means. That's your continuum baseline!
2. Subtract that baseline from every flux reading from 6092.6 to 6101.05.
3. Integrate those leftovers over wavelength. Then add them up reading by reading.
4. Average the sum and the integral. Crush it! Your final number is 0.15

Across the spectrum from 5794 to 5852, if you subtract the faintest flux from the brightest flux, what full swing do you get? 0.052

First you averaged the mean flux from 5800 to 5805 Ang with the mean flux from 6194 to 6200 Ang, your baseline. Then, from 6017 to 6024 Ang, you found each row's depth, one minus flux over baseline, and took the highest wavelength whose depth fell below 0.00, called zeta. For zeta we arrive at 6023.58 Ang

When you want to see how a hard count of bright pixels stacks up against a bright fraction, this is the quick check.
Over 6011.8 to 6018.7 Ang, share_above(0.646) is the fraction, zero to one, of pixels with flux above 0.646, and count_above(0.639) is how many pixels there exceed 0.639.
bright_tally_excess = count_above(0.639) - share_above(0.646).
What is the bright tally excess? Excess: 4.0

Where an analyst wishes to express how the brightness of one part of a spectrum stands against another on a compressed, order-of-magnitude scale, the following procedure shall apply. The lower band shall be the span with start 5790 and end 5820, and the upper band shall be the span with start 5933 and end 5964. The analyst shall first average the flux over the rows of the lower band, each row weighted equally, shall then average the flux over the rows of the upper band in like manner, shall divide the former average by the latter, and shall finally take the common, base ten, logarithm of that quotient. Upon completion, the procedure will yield 0.03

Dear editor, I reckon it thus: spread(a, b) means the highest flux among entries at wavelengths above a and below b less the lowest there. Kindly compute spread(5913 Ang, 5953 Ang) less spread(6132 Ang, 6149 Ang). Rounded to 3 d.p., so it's 0.012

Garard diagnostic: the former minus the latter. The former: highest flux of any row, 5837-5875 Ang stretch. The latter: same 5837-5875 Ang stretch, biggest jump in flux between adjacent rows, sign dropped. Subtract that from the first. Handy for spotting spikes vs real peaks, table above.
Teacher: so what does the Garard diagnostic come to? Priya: 0.66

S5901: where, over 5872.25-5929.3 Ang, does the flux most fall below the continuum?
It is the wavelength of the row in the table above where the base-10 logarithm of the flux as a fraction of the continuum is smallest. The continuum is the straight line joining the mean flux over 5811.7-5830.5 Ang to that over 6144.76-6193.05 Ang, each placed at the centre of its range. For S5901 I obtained 5890.53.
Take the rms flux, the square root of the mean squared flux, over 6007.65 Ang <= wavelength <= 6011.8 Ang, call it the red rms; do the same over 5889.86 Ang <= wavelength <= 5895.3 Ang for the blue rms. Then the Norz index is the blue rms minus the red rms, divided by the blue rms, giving -1.8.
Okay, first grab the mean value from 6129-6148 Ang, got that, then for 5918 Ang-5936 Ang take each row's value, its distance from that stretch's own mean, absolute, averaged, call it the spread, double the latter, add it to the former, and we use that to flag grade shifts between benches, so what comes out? 0.713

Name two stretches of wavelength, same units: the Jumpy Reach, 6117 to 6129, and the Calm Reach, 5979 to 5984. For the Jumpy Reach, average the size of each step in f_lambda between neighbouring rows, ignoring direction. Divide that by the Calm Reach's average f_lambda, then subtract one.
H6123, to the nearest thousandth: -0.943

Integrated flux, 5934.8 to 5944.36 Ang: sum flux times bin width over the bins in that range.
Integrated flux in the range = 6.0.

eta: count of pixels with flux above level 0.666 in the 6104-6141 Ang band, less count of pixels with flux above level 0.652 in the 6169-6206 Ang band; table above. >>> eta 17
